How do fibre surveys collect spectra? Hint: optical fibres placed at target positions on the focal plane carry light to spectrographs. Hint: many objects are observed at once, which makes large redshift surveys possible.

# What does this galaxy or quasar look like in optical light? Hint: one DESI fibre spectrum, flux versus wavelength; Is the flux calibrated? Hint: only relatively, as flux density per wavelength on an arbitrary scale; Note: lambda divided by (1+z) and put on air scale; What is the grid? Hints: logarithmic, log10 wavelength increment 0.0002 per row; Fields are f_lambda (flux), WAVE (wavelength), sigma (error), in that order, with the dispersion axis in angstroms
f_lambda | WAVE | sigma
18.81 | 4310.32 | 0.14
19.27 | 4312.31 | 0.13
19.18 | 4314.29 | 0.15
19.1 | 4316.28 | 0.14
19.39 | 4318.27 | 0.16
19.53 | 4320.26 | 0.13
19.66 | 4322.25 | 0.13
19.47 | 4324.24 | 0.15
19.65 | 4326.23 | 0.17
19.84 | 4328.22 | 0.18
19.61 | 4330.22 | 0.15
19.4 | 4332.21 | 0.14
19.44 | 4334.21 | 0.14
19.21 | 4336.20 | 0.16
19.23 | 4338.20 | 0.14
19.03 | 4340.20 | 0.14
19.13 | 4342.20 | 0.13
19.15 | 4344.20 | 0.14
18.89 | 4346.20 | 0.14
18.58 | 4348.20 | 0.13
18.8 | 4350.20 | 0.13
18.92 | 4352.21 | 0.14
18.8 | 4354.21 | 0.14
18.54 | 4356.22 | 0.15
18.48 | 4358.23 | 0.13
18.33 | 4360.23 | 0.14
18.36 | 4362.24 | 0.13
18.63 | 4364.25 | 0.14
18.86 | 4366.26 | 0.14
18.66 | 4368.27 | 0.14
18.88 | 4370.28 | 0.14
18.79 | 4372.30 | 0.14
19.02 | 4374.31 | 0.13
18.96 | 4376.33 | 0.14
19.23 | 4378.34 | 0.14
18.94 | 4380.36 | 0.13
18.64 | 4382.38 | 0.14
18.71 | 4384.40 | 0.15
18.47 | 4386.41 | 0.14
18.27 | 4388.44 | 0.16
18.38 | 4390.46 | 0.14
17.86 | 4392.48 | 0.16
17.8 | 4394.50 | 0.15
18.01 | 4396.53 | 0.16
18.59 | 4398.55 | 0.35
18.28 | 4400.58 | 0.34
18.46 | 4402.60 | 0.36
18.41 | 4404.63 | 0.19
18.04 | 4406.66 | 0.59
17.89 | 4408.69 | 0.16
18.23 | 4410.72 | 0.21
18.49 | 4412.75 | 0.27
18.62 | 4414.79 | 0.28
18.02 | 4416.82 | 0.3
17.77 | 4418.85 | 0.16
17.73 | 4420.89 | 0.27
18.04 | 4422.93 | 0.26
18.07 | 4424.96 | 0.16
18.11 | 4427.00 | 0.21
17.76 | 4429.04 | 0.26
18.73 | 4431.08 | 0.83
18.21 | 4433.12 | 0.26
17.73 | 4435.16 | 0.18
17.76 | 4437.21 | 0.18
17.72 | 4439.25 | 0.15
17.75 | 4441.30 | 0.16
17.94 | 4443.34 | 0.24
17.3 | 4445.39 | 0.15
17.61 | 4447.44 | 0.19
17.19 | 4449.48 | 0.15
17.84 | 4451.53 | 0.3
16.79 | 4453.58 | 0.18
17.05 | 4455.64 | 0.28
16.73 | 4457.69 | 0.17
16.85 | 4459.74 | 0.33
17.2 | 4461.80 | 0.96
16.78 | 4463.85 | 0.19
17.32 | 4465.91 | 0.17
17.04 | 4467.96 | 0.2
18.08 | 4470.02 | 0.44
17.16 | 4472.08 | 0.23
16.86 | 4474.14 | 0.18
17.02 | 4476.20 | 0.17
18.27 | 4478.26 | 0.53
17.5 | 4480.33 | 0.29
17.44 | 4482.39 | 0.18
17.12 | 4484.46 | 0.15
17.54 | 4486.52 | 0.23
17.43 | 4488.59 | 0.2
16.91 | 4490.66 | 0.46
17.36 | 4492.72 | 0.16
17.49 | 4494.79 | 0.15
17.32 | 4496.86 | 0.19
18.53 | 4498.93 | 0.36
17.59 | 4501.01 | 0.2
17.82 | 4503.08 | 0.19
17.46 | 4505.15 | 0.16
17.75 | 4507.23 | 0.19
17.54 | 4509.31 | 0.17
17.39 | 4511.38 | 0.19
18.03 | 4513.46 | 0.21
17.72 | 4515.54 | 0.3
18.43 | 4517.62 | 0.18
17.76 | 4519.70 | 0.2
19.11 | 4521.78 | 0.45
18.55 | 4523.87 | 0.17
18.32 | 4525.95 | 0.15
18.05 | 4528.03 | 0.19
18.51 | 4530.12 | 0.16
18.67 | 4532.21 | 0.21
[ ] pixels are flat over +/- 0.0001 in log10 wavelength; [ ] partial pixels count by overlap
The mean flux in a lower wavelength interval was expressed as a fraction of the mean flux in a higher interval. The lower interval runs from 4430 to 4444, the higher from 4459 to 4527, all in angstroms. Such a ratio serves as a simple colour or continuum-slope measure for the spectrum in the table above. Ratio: 1.02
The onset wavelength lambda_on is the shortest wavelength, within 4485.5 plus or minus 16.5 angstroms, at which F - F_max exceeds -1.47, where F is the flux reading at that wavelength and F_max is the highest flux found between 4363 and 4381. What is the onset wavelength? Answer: 4470.02 angstroms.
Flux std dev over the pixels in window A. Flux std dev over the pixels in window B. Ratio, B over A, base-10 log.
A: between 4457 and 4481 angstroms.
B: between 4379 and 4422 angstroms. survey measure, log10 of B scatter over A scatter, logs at -0.15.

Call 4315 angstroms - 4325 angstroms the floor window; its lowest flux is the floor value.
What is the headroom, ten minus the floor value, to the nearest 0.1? -9.1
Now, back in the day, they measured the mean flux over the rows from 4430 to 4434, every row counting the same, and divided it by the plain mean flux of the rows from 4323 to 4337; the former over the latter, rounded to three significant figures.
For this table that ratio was 0.946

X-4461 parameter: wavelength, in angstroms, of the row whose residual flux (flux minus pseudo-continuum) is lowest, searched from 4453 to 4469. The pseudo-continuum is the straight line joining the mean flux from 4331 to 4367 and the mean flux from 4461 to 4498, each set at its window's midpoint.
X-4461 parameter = 4457.69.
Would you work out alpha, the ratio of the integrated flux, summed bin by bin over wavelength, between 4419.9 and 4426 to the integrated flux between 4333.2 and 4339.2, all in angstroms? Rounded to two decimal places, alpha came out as 0.95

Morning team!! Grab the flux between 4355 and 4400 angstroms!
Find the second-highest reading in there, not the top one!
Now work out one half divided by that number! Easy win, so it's 0.0263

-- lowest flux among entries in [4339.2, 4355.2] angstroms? 18.58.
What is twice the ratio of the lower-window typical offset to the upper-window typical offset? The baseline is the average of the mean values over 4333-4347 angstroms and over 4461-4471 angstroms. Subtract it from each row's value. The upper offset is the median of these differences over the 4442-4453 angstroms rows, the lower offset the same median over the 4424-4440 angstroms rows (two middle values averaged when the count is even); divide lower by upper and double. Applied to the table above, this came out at 1.0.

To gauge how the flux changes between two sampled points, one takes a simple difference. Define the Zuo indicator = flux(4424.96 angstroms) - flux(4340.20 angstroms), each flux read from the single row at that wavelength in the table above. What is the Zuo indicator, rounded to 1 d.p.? -1.0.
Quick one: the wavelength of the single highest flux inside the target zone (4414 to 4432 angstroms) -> 4431.08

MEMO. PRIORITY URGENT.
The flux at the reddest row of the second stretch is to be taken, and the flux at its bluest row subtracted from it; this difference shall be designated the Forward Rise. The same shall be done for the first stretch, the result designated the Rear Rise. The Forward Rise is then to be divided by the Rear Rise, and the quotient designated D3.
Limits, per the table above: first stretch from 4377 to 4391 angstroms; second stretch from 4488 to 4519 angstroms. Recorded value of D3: -1.2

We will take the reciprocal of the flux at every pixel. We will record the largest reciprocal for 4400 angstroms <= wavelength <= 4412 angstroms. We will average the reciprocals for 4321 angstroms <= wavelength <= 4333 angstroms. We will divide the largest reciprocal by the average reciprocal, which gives 1.10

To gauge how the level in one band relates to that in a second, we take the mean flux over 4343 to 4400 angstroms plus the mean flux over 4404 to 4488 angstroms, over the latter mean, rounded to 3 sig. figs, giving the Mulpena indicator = 2.06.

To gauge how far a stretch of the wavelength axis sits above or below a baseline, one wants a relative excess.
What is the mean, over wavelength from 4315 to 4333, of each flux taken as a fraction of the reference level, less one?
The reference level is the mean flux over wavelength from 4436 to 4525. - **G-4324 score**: 0.113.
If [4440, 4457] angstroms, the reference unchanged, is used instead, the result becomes -0.006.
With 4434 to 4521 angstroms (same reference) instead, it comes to -0.003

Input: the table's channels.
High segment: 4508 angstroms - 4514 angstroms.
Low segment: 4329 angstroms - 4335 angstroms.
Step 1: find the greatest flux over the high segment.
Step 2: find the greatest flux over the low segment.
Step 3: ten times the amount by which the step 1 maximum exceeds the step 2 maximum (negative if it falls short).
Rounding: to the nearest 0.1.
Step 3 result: -15.8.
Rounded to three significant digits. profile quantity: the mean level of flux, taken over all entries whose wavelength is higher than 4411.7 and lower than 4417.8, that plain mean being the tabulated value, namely 18.4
